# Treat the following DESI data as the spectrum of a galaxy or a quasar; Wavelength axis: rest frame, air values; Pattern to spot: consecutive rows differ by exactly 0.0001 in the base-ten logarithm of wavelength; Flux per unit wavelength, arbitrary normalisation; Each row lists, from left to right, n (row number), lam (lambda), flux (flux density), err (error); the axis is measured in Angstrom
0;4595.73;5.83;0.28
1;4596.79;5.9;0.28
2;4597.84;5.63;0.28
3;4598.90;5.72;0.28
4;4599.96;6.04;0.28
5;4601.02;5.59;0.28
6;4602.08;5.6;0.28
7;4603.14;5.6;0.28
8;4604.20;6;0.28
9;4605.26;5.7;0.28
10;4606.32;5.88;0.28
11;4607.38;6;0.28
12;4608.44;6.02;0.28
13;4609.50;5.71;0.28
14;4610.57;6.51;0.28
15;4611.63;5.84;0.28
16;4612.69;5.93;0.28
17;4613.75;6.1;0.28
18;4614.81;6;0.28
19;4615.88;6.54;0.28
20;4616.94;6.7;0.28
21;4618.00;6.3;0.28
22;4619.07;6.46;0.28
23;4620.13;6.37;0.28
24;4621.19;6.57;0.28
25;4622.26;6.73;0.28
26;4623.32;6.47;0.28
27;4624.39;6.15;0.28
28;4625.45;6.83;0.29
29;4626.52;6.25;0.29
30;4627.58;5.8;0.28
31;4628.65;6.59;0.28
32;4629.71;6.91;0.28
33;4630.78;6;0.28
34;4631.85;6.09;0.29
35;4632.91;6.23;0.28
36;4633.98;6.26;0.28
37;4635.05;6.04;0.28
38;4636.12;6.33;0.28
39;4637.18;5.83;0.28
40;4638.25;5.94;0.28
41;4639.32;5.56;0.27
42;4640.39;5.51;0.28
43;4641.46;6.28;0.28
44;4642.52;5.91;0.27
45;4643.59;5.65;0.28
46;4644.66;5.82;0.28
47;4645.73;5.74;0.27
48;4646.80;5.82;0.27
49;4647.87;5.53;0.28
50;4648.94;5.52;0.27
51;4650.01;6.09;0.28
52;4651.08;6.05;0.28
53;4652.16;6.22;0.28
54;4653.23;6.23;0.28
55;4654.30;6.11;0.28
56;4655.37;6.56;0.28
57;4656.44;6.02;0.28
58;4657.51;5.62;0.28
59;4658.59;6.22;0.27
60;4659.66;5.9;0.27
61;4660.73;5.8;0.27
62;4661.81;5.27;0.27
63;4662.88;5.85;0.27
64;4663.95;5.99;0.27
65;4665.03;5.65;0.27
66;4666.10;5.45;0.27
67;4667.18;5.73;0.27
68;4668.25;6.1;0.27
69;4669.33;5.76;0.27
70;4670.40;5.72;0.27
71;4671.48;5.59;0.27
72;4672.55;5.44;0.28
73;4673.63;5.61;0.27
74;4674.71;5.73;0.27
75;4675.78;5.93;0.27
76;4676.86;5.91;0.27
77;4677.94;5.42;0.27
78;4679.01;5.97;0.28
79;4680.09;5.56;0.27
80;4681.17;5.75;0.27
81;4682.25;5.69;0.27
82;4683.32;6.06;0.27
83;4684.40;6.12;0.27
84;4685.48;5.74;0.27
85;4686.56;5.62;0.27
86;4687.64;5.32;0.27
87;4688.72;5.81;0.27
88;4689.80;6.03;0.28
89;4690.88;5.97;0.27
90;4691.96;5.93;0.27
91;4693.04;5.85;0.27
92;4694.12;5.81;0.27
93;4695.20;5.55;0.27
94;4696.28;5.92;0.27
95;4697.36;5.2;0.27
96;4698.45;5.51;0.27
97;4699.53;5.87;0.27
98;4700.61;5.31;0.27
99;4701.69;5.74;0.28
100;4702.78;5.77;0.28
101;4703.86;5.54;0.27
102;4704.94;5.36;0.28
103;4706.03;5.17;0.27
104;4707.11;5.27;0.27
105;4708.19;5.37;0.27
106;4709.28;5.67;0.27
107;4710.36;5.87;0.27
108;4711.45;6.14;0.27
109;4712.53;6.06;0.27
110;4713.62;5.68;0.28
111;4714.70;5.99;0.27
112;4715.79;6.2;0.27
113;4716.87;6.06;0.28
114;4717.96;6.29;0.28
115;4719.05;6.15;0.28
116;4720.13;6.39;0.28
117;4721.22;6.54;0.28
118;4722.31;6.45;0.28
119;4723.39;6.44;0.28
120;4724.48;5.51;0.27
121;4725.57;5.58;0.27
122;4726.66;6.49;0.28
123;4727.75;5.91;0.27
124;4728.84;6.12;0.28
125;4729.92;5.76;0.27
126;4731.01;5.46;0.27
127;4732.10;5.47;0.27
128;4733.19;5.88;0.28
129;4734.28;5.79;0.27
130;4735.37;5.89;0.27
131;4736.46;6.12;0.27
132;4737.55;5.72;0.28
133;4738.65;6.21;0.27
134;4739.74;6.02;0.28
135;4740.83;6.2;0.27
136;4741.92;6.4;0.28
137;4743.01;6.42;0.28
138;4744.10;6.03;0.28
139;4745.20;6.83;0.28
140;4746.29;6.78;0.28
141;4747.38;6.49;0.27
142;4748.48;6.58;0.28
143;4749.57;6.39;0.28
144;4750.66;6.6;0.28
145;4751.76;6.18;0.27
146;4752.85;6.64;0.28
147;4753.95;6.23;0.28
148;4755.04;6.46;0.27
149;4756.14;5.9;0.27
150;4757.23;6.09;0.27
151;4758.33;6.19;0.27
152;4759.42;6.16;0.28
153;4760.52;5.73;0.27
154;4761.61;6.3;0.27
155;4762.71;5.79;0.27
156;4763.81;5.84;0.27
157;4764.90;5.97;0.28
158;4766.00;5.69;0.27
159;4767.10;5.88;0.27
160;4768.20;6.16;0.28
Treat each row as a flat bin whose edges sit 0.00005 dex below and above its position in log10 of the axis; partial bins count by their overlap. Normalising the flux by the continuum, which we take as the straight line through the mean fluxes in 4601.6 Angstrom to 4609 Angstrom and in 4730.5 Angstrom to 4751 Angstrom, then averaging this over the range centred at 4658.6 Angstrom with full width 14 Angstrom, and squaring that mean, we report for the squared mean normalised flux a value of 1.00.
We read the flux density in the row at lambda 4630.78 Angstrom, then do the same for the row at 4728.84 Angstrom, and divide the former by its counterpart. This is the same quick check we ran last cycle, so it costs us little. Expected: 0.98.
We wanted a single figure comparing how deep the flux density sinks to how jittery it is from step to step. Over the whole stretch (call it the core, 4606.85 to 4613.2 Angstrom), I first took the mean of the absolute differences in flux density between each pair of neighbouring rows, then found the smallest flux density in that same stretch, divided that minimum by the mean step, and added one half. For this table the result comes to 16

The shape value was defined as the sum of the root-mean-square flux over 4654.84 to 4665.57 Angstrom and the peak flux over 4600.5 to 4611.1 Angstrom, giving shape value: 12.4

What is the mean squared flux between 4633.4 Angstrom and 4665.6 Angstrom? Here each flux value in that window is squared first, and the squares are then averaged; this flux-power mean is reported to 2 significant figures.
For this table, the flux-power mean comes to 35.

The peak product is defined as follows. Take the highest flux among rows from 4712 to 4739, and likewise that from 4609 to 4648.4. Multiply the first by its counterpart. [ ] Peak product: 45.2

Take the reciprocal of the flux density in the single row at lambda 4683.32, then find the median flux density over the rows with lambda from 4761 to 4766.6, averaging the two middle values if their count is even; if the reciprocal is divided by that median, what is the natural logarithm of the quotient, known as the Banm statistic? -3.57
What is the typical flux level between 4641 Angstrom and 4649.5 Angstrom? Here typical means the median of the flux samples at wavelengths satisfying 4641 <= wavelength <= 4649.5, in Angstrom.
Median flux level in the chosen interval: 5.78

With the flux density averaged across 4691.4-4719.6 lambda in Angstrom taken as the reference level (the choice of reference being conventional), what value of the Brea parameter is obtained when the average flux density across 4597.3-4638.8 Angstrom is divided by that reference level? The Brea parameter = 1.07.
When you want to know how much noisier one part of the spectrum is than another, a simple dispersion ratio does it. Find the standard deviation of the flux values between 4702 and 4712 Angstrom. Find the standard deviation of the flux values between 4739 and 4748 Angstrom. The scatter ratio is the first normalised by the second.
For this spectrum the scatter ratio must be 1.0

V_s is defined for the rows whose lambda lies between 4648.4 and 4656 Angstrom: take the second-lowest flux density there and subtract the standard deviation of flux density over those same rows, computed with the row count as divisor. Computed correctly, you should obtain 5.8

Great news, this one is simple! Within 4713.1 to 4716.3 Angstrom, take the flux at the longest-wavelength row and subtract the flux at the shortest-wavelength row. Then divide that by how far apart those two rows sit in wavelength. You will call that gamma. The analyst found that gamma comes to 0.24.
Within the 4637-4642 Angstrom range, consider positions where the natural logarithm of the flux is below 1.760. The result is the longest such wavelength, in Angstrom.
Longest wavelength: 4640.39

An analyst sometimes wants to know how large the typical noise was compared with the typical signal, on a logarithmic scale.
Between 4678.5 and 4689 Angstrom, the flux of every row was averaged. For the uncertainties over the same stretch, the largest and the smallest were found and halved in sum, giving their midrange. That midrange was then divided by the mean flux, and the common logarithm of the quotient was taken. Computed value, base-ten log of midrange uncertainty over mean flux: -1.32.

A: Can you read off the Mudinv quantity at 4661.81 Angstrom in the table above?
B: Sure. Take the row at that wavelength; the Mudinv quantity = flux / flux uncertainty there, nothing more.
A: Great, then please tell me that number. 19.5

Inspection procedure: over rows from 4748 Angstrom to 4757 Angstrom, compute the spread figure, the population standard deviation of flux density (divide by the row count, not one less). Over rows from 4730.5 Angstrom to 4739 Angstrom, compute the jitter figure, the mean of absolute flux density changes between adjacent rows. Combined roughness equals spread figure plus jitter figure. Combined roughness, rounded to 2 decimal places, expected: 0.49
